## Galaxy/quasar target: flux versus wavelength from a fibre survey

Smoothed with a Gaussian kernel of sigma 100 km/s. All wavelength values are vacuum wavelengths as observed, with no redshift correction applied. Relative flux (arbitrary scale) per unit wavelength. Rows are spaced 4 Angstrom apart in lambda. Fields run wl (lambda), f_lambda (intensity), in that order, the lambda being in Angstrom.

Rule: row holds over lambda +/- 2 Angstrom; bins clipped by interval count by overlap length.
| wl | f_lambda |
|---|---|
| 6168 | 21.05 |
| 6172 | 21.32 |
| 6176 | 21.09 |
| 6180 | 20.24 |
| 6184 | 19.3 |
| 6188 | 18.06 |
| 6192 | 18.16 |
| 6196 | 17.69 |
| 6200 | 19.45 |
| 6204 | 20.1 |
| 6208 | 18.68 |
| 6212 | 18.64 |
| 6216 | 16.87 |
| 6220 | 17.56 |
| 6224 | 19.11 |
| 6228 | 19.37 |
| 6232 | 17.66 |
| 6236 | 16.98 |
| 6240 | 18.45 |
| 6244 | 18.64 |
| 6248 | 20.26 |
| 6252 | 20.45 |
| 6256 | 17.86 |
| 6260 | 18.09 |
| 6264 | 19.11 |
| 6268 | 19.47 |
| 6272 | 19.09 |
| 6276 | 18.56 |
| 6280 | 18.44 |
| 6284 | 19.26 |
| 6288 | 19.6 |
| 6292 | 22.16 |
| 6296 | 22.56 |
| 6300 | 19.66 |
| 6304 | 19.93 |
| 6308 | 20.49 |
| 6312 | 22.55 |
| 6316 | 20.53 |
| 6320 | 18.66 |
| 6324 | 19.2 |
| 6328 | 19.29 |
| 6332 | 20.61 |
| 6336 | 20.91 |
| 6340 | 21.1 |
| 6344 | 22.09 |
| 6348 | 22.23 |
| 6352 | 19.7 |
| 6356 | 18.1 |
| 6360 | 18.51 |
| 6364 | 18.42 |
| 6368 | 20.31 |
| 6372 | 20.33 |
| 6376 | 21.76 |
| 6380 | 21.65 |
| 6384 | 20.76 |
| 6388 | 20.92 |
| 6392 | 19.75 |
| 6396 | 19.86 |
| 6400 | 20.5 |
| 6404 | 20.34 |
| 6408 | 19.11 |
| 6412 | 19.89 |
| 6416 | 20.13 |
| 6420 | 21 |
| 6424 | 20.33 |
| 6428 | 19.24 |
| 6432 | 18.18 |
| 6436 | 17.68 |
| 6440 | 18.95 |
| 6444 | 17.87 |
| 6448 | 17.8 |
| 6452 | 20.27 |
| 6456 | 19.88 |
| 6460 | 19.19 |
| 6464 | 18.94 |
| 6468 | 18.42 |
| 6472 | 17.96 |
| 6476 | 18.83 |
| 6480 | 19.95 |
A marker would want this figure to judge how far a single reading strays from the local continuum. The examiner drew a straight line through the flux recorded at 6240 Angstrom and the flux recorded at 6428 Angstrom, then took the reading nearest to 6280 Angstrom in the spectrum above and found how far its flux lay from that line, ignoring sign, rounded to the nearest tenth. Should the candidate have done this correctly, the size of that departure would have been 0.2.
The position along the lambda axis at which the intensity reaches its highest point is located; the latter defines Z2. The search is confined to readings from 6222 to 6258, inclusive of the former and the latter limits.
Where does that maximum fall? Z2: 6252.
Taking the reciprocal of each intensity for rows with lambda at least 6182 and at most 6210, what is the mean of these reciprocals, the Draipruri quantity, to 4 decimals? 0.0534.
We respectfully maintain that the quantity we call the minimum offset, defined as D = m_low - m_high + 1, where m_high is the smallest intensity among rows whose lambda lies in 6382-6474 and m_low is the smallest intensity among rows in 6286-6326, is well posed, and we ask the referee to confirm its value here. 2.0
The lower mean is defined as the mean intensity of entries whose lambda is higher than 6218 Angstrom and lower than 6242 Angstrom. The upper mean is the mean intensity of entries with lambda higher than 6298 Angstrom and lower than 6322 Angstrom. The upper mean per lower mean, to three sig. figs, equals 1.12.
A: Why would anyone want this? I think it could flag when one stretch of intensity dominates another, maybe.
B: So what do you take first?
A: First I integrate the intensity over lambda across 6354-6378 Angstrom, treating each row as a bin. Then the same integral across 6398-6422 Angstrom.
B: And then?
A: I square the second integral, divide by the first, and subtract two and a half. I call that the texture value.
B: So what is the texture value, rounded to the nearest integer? 496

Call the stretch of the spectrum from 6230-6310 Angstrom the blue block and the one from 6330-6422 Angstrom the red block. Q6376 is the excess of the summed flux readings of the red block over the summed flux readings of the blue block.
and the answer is 81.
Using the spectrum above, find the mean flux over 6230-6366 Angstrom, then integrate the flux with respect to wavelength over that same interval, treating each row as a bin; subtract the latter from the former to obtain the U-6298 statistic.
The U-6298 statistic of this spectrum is -2655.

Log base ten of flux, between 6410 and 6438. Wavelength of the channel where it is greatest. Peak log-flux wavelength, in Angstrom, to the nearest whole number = 6420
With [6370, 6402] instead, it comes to 6376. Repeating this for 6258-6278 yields 6268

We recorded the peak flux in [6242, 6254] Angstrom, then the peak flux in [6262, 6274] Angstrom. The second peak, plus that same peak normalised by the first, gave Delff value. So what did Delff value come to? 20.4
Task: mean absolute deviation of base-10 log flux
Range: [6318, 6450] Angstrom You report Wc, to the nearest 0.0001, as 0.0231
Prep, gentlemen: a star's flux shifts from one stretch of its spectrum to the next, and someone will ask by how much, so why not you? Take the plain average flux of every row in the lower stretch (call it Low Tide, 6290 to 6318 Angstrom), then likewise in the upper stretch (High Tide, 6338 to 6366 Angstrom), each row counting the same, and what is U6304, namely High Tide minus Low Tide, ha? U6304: -1.1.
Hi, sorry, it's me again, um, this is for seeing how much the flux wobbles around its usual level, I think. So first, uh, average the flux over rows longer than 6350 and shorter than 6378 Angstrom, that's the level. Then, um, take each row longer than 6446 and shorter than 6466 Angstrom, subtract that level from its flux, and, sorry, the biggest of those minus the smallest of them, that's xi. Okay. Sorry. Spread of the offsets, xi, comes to 2.47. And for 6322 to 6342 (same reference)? 1.90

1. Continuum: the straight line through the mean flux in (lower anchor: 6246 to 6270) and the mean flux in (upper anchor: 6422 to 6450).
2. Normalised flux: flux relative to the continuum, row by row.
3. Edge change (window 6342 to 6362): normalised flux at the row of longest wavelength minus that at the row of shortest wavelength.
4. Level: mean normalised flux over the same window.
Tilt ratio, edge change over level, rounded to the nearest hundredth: -0.17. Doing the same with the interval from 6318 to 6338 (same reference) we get 0.12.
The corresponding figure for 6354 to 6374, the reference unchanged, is 0.12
